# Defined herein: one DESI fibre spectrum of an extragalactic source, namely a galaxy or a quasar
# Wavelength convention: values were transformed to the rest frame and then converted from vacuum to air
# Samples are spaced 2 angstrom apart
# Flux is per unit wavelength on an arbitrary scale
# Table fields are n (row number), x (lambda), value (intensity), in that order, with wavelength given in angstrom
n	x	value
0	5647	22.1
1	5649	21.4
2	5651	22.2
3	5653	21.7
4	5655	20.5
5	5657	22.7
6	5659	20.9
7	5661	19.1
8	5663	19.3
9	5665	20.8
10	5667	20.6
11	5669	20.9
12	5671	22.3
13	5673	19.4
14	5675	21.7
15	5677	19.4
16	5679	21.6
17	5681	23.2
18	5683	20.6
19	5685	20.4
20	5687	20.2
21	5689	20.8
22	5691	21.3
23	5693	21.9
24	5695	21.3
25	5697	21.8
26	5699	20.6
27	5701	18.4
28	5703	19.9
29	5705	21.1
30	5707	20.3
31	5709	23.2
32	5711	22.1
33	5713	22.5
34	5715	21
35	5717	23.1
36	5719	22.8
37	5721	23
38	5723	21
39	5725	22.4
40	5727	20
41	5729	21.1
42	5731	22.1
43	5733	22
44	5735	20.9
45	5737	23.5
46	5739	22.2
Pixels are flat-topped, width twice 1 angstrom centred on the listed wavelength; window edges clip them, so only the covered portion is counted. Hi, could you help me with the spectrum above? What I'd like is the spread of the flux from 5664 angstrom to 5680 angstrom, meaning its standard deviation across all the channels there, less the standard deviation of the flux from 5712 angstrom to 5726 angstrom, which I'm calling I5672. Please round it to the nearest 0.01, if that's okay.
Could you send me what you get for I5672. 0.15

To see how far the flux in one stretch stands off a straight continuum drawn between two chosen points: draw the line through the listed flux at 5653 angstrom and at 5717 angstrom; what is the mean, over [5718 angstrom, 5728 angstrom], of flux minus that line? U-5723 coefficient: -1.39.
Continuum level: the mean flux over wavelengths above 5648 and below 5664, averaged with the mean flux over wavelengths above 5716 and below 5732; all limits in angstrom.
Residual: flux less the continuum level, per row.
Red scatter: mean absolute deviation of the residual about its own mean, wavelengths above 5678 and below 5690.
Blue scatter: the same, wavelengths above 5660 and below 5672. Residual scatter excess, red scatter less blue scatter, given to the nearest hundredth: -0.02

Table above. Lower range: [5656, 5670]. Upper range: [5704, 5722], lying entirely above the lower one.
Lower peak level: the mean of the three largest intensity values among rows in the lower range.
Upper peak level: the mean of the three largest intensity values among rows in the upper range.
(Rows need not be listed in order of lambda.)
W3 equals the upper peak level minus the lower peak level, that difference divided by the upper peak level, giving 0.069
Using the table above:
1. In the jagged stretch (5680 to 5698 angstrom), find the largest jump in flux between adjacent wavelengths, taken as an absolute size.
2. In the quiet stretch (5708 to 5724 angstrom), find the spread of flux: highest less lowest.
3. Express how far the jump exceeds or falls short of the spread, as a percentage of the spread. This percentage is 18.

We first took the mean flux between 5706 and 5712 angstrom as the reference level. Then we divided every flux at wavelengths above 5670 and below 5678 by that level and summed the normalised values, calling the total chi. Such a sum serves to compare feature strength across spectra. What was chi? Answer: 3.8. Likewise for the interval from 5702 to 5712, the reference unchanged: 4.9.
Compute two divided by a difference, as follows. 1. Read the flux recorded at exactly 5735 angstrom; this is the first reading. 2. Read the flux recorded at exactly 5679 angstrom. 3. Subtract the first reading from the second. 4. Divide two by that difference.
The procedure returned 2.9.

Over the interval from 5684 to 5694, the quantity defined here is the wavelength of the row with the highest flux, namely 5693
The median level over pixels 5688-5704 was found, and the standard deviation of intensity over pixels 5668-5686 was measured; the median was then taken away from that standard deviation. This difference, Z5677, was -19.8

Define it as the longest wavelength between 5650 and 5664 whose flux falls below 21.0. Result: 5663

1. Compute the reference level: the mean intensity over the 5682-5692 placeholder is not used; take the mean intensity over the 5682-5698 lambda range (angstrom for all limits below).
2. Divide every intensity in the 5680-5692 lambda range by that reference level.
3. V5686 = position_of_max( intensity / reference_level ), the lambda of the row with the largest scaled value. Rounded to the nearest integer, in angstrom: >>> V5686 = 5681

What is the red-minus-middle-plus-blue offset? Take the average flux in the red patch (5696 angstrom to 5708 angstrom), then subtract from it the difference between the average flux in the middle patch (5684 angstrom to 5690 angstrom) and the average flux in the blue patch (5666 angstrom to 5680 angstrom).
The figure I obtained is 20.7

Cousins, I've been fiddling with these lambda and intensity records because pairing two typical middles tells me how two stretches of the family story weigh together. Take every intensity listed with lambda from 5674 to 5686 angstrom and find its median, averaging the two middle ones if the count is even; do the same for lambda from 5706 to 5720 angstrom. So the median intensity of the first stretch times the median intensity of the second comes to 475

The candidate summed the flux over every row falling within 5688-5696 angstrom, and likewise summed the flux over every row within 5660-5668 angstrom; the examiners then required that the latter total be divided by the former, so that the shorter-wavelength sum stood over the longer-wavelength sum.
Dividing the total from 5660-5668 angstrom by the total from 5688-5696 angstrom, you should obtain 0.936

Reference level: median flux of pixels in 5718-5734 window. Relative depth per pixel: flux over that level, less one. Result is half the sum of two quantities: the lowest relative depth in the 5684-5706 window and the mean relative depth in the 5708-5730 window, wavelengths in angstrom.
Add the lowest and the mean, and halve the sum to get -0.083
